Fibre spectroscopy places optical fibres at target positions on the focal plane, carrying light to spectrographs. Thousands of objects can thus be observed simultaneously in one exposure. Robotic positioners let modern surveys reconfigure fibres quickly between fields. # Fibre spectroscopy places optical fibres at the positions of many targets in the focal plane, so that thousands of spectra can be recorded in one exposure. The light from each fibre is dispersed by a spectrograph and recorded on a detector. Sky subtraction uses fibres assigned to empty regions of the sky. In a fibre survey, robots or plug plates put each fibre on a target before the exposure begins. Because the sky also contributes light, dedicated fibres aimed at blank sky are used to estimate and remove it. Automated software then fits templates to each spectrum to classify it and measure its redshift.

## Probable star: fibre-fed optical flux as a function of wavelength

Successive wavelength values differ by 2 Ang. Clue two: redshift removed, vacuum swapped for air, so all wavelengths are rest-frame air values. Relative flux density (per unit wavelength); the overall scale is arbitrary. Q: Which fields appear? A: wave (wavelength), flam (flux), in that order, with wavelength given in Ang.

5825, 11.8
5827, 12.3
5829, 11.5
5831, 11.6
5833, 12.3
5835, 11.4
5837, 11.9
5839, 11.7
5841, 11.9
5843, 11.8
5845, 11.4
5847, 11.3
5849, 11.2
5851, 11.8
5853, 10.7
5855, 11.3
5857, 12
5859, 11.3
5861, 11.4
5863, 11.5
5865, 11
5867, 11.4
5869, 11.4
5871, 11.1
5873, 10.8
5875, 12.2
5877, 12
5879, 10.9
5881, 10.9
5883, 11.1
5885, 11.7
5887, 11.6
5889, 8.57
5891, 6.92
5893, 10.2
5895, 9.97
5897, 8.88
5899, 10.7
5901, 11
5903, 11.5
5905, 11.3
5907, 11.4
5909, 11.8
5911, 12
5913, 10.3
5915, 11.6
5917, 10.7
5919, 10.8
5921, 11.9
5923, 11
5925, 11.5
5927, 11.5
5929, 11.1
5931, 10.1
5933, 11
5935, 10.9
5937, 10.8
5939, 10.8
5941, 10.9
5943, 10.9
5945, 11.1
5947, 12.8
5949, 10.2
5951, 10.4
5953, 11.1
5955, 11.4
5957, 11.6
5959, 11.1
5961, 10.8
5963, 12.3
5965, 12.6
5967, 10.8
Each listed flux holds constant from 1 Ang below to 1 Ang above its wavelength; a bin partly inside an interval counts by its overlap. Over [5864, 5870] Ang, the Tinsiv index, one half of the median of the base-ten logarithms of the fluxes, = 0.528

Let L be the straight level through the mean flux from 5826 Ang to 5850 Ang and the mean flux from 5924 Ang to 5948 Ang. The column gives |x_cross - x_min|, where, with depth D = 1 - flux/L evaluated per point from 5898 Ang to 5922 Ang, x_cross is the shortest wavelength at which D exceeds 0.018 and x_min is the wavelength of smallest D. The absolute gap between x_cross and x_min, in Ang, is 12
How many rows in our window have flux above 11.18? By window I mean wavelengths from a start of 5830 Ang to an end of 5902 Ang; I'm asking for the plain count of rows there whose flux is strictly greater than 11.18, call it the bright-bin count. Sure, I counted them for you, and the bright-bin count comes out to 22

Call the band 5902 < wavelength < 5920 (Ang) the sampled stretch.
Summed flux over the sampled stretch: 101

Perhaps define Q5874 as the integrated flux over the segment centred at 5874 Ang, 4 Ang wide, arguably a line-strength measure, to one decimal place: 46.0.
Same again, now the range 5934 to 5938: 43.4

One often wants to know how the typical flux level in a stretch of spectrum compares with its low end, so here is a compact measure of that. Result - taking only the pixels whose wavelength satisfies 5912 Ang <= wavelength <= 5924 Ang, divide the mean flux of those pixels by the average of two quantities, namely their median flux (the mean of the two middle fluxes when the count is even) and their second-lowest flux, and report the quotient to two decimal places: 1.02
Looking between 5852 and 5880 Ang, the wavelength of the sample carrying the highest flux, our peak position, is 5875 Ang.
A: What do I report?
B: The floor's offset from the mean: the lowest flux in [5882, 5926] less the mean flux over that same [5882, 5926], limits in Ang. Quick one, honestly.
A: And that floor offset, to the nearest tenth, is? -3.8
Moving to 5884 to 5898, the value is -2.8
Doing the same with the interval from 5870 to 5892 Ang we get -3.8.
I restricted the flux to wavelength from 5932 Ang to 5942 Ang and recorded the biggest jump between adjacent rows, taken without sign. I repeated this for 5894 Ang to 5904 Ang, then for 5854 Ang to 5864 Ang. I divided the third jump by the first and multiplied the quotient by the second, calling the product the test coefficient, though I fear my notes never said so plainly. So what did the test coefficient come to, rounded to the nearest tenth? 12.7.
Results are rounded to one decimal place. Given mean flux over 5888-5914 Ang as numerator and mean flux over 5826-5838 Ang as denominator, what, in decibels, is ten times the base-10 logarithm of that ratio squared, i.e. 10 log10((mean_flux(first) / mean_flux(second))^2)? -1.2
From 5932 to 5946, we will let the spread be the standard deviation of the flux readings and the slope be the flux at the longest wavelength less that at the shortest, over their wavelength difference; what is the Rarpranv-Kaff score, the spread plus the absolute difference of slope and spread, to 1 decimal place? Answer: 0.2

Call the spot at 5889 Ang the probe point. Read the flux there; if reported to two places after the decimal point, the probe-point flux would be 8.57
